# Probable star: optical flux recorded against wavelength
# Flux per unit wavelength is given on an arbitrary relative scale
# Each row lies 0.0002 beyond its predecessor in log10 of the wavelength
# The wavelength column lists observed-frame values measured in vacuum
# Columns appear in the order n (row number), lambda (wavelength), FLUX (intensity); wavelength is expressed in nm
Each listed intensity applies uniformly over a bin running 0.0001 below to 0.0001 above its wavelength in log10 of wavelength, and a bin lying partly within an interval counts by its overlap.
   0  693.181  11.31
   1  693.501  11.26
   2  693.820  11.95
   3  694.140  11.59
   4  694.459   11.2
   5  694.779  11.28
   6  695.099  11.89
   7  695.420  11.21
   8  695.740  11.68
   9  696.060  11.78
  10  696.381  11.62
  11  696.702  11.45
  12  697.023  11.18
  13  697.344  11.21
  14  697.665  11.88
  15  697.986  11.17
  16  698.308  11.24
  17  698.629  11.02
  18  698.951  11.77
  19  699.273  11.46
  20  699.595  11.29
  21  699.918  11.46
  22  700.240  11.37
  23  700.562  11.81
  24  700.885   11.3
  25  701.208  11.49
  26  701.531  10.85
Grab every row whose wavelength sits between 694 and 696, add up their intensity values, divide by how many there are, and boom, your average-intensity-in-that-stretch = 11.5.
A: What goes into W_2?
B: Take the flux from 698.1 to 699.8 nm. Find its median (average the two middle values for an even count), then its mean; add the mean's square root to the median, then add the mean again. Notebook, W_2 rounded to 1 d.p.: 26.0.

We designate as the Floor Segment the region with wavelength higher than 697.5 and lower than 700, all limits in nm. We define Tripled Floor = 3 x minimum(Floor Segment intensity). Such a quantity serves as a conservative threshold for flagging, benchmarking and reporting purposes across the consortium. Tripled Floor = 33.1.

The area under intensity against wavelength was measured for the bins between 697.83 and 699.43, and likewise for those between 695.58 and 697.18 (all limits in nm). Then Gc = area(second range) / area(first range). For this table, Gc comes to 1.02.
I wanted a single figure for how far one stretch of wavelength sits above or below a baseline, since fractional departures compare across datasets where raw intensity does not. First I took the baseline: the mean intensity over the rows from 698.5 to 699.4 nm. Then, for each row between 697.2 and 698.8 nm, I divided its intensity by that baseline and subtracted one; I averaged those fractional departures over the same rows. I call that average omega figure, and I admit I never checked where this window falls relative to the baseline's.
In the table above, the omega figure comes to -0.010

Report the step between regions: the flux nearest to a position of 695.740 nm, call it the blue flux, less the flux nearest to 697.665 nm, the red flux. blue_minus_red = -0.20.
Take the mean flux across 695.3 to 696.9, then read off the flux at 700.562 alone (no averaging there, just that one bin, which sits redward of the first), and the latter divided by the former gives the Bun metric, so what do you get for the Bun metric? 1.023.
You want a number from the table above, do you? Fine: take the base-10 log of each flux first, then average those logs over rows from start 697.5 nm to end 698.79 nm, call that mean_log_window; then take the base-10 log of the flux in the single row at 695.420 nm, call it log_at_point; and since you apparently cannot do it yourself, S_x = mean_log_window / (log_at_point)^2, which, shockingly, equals 0.96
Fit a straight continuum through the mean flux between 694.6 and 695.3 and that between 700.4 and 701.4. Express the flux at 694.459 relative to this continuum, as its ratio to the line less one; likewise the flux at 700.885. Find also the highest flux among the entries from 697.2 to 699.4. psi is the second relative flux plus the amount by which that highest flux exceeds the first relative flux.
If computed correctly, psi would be 11.9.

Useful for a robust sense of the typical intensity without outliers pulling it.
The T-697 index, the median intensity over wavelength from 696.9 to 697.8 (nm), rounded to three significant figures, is 11.2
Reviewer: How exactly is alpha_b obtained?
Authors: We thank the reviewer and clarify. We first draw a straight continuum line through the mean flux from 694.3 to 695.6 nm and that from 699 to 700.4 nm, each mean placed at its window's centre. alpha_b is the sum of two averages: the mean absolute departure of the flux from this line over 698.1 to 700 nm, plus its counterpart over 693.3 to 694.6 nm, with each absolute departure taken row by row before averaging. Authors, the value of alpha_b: 0.46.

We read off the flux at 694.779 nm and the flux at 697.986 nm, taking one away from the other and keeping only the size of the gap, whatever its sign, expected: 0.11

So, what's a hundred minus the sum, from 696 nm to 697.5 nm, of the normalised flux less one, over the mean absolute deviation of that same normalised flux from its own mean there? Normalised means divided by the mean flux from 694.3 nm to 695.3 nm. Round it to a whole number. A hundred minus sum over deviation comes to 100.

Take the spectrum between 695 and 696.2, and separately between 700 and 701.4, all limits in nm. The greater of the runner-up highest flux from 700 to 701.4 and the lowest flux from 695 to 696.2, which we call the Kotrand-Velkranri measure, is 11.5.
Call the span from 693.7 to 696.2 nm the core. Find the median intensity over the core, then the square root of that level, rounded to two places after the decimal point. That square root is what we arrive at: 3.41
